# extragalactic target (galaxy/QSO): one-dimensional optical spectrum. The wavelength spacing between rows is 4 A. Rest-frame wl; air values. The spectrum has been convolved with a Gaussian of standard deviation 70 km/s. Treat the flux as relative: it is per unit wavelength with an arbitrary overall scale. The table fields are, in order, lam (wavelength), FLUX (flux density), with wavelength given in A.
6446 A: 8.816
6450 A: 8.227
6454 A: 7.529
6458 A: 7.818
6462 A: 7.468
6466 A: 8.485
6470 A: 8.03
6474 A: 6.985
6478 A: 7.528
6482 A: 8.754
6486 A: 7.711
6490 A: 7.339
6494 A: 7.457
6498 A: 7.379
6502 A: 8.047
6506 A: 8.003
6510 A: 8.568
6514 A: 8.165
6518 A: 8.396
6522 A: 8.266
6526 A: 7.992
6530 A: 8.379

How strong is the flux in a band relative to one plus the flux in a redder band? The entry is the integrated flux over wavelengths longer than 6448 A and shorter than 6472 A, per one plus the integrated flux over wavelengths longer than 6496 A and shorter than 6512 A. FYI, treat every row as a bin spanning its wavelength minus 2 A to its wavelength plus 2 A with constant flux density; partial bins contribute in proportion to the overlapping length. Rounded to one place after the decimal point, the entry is 1.5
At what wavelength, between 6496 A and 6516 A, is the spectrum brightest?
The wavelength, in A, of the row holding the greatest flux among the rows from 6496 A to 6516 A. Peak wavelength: 6510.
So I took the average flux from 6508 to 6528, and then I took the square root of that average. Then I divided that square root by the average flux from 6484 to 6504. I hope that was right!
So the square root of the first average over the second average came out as 0.379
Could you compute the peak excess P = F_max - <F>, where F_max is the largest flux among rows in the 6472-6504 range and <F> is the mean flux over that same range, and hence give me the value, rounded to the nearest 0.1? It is 1.1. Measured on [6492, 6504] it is 0.4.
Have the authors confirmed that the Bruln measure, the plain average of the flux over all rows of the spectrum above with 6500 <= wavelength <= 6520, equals 8.24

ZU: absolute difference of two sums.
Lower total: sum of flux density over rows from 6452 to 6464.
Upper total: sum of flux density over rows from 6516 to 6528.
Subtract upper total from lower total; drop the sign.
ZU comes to 1.8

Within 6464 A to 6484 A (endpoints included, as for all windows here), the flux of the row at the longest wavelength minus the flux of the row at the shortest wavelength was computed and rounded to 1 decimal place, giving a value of 0.3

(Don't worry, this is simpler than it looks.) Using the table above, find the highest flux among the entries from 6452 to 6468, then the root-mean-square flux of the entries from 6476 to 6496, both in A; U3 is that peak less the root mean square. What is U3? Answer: 0.71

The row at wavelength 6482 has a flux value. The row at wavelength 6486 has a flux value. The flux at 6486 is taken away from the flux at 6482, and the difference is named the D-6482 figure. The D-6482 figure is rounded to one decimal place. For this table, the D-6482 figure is 1.0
